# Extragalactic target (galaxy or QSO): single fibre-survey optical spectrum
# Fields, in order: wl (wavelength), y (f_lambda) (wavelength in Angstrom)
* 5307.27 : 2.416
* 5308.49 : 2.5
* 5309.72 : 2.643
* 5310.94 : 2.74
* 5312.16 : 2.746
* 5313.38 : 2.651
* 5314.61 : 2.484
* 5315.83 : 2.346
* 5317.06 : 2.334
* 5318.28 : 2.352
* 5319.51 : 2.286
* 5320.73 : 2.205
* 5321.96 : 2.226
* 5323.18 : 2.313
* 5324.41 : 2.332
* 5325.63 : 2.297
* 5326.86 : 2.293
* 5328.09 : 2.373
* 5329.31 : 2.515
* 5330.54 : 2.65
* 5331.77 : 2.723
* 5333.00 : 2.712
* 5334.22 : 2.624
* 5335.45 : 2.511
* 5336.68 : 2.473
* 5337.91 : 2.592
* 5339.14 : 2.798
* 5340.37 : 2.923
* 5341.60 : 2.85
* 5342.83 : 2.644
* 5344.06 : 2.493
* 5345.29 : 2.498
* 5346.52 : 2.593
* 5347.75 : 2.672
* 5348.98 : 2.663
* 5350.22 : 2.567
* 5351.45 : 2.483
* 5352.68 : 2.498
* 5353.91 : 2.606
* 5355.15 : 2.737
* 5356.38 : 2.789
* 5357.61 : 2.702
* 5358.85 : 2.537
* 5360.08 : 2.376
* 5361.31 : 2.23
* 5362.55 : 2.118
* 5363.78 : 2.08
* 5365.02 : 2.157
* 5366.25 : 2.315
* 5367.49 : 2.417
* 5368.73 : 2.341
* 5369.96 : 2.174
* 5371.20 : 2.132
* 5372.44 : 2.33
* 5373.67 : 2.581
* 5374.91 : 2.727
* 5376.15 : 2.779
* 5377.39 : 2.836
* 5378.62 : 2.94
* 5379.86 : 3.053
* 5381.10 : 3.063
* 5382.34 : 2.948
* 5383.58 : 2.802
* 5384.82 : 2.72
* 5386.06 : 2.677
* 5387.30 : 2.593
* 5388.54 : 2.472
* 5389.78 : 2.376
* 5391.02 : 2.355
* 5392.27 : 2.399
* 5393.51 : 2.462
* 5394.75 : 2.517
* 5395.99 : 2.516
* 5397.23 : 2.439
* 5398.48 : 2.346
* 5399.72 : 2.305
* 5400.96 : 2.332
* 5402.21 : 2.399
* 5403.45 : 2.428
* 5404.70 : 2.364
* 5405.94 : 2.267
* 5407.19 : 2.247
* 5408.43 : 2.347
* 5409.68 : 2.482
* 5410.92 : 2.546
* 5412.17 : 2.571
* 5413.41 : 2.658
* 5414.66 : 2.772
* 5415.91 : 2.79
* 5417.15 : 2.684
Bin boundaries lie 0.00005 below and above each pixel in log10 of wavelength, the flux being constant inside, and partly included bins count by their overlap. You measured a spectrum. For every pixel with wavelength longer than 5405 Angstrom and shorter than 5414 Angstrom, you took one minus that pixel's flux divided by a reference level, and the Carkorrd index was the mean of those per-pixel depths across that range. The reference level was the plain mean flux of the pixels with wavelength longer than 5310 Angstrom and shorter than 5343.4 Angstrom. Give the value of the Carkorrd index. 0.03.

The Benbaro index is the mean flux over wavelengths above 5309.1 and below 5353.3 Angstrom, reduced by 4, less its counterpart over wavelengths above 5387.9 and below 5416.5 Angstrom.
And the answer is -3.92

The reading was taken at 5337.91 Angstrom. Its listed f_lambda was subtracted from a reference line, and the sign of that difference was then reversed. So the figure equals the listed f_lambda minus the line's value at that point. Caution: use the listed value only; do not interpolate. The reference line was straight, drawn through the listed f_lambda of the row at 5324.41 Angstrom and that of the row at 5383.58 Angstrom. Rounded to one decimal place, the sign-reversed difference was 0.2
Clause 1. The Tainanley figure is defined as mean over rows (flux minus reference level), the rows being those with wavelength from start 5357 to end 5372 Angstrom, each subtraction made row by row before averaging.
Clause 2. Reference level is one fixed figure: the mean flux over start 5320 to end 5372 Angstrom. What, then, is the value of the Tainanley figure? -0.18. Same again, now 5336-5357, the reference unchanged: 0.16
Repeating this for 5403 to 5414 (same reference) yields -0.05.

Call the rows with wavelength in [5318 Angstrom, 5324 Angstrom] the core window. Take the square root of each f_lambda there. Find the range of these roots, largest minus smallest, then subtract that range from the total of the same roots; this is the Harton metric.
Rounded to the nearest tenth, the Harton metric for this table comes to 7.5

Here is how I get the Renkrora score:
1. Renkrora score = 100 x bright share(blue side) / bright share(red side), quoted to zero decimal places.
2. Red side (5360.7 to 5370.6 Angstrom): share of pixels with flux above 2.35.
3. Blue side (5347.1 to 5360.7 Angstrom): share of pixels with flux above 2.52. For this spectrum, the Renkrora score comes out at 582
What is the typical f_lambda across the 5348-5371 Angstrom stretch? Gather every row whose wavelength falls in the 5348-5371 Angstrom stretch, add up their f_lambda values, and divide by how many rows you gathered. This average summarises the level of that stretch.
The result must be 2.43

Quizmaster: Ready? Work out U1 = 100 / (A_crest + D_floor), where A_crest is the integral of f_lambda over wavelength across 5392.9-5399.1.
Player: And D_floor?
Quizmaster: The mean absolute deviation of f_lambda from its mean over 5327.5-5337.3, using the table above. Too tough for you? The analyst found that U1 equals 6.5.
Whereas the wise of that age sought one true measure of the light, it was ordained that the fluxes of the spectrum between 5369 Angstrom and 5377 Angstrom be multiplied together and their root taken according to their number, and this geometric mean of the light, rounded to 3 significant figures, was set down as 2.44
